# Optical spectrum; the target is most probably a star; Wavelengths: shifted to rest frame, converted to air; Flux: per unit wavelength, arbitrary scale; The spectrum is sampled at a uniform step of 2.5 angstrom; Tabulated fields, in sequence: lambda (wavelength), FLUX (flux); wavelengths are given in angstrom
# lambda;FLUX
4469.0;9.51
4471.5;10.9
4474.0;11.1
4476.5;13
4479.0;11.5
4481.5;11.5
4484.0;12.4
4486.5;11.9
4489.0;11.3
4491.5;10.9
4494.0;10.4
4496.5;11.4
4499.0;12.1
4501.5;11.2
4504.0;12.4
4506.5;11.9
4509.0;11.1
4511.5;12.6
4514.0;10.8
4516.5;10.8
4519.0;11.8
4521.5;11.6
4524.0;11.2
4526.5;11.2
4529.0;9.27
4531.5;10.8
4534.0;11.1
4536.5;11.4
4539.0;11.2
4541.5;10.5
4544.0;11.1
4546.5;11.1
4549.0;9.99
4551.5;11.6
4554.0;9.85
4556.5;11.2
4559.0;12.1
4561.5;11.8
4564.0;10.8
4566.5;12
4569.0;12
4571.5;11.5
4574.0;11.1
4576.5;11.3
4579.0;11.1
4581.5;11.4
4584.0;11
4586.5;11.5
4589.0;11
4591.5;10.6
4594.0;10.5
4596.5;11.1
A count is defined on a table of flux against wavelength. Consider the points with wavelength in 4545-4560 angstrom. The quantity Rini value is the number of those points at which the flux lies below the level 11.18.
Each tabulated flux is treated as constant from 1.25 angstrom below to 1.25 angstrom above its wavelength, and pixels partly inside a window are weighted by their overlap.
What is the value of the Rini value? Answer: 3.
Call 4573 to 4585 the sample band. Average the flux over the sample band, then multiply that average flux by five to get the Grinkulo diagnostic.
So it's 55.9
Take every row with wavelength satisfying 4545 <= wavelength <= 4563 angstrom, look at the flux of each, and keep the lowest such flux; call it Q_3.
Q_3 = 9.85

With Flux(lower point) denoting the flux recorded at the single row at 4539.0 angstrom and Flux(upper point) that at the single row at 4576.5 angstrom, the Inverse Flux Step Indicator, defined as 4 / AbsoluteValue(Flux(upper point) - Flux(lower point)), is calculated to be 40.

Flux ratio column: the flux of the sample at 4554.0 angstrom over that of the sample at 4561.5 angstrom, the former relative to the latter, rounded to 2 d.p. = 0.83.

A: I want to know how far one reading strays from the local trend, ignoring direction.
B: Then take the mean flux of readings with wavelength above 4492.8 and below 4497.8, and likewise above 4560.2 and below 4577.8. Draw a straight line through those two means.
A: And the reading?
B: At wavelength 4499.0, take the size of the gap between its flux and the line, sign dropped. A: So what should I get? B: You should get 1.2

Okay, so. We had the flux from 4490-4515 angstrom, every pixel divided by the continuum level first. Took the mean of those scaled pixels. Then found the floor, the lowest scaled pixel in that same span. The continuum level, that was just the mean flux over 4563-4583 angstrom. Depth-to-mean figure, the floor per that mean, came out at 0.91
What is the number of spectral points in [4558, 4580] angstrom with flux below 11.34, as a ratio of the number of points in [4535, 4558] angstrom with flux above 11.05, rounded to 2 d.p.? 0.67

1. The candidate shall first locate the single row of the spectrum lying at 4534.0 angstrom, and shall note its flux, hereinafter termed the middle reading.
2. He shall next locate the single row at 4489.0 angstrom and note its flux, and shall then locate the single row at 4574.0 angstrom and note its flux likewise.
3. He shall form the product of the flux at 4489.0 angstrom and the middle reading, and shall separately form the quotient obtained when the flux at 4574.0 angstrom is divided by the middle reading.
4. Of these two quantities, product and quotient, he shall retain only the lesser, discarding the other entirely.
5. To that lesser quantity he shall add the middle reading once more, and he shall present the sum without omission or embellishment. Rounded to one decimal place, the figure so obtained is 12.1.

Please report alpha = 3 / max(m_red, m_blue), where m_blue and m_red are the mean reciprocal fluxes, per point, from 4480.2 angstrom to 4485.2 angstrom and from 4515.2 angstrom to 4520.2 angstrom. 33.8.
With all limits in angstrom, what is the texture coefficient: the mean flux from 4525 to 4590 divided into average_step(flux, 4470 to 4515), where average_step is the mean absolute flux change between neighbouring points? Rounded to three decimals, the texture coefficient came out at 0.079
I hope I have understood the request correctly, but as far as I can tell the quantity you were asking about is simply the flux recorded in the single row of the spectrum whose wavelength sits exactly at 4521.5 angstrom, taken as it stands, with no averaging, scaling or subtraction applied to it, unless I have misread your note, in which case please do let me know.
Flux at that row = 11.6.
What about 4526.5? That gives 11.2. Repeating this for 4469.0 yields 9.51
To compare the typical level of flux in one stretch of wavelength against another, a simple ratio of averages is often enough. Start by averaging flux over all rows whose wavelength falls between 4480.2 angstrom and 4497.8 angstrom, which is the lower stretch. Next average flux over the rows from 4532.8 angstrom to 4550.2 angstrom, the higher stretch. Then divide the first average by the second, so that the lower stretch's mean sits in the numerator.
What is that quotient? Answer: 1.04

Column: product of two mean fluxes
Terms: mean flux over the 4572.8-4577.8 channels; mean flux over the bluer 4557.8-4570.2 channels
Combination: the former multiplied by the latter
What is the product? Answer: 131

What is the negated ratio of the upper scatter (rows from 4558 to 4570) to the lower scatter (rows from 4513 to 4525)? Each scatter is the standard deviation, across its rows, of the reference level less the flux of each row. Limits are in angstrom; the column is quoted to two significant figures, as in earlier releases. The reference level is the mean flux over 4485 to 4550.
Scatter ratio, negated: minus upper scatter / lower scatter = -1.2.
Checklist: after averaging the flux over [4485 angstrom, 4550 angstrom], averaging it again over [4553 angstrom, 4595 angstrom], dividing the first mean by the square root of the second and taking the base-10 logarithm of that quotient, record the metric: 0.524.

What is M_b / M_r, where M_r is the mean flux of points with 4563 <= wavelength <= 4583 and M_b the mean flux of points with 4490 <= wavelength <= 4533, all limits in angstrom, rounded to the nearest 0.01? 0.99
